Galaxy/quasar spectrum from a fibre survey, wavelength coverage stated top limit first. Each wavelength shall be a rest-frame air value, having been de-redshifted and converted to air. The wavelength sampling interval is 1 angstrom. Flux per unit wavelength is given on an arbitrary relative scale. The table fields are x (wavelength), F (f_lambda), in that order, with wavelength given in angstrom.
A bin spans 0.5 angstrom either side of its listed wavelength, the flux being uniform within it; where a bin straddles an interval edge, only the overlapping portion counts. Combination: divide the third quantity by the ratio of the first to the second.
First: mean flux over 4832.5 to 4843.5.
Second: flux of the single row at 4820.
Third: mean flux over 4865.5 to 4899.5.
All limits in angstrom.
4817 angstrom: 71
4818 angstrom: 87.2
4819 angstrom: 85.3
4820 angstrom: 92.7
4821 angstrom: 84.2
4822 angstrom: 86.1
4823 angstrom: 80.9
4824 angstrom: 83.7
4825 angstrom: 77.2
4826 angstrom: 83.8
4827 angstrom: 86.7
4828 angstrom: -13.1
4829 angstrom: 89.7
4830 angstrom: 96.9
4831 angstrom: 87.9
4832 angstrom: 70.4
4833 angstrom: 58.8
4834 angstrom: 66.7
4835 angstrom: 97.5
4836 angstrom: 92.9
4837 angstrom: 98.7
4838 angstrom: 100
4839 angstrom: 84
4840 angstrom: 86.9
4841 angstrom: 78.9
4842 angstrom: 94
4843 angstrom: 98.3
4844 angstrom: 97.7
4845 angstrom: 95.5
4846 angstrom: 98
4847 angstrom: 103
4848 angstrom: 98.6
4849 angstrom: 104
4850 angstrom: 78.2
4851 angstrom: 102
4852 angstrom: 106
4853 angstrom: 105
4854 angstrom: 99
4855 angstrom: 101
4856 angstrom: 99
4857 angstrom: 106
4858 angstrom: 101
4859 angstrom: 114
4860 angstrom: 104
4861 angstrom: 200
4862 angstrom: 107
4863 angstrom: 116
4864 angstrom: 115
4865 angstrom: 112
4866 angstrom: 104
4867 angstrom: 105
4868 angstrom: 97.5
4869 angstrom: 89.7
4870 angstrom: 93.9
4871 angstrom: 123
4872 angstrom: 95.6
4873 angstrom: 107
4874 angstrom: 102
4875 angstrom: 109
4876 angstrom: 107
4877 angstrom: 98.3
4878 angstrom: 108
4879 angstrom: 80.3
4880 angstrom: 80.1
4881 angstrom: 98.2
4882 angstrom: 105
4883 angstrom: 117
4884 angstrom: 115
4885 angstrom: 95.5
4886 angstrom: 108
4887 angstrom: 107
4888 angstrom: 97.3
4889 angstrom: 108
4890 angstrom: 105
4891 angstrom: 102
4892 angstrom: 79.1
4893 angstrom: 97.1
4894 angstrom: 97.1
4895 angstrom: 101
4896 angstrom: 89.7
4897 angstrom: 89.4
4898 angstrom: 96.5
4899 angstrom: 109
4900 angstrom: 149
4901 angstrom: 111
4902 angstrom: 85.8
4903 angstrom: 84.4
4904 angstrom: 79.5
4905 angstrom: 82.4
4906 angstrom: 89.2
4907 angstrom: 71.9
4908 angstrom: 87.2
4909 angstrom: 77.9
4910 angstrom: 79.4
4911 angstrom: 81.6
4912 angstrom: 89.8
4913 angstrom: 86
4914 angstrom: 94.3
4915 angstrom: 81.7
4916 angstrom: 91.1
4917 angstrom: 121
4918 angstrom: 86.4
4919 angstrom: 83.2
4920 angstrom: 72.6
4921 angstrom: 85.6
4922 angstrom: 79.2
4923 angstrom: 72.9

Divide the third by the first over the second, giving 107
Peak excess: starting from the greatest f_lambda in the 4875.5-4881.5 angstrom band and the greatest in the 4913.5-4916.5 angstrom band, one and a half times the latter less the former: 33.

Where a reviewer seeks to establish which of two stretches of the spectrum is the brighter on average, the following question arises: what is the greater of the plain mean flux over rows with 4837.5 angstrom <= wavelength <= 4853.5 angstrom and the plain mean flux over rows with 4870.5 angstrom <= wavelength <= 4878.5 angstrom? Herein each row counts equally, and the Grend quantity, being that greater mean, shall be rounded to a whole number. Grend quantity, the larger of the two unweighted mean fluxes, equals 106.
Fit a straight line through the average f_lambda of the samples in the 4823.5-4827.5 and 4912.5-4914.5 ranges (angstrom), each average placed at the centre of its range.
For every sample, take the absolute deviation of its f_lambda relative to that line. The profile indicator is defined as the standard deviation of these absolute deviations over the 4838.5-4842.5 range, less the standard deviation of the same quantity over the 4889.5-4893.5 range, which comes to 0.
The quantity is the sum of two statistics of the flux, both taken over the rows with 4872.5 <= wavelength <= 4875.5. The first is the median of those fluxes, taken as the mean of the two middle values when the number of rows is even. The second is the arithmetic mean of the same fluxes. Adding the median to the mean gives 213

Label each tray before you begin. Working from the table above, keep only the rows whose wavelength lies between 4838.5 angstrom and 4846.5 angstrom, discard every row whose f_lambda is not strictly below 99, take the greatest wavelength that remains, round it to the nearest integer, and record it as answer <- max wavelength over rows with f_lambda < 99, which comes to 4846 angstrom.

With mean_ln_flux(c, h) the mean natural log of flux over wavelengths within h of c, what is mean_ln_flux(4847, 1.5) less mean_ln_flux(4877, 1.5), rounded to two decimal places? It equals -0.04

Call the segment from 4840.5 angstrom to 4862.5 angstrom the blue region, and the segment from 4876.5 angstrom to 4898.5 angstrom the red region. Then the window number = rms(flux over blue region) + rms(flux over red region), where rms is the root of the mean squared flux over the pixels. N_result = 206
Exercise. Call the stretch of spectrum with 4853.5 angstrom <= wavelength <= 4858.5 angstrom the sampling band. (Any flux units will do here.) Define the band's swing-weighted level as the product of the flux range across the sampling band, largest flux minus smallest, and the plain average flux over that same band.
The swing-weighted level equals 708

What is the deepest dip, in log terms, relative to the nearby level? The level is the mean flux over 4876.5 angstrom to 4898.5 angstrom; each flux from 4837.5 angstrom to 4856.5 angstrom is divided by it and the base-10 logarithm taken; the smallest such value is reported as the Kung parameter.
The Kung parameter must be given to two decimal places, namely -0.10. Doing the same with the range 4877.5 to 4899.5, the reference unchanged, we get -0.10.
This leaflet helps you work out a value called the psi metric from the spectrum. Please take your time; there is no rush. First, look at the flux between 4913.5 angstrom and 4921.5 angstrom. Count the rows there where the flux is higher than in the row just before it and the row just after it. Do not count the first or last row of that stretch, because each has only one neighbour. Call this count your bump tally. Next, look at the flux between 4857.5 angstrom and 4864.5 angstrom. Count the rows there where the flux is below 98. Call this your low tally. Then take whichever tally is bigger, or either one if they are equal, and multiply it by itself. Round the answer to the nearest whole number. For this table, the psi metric 1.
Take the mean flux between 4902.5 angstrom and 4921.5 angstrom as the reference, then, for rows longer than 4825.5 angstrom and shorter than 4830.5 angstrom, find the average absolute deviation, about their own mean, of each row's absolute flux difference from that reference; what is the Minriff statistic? 30.1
